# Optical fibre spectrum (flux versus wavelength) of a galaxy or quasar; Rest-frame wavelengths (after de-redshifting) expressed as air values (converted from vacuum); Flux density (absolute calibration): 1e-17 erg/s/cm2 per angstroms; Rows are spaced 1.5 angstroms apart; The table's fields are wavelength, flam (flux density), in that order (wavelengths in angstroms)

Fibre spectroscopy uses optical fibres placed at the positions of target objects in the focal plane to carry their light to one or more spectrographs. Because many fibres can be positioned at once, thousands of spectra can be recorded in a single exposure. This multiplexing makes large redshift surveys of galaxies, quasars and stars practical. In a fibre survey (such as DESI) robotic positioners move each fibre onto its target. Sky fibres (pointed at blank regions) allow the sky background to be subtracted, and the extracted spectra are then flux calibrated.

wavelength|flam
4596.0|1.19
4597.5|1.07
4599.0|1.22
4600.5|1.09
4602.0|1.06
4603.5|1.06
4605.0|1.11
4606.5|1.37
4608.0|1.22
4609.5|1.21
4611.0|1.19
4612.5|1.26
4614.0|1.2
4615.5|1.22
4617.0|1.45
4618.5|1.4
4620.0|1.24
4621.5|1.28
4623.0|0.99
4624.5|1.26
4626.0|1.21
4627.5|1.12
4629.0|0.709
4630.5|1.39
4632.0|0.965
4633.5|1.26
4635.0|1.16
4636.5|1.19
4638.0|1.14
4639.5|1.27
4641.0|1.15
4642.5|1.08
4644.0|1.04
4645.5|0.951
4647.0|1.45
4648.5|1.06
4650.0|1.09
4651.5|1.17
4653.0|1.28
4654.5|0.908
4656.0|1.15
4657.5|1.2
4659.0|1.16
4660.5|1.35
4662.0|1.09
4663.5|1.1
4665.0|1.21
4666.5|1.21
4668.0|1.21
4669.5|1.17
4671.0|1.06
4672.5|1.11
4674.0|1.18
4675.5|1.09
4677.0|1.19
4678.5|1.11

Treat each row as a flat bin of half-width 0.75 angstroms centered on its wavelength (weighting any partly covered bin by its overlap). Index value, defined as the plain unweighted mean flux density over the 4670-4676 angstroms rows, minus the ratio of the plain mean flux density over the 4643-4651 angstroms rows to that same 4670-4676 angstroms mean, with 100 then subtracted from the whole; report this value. -99.9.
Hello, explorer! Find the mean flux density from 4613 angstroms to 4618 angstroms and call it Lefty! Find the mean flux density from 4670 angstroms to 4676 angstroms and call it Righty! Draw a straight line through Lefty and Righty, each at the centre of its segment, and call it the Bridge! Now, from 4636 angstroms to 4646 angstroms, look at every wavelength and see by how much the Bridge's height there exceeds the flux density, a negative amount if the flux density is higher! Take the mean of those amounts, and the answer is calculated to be 0.09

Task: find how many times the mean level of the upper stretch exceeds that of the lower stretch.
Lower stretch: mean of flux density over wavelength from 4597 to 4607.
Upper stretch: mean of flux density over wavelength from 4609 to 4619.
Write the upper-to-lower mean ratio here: 1.12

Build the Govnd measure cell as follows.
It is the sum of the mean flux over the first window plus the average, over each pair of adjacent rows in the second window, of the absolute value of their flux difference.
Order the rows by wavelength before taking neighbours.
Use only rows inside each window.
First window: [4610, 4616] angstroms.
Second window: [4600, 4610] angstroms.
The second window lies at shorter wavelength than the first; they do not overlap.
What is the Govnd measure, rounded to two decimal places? 1.30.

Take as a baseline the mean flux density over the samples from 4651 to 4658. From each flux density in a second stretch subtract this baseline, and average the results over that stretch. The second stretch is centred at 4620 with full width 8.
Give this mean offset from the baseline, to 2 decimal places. 0.13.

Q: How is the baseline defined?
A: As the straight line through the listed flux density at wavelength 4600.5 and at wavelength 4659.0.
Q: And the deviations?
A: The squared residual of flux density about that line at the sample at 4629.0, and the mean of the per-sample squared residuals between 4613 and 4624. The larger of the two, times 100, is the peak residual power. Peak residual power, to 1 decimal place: 17.2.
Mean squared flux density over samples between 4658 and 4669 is 1.42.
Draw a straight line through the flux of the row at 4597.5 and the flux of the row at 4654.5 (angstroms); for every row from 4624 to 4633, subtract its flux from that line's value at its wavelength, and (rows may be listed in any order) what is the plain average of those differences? -0.13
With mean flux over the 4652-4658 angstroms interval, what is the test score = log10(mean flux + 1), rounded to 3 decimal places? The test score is 0.329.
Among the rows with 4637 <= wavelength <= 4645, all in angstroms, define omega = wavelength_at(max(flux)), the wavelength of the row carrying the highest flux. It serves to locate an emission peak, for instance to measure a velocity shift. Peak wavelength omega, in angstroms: 4639.5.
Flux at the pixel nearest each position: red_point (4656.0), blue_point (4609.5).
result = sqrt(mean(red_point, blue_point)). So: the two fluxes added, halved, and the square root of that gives 1.086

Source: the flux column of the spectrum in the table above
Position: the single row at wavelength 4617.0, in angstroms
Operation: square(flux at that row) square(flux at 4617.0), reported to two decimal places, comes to 2.10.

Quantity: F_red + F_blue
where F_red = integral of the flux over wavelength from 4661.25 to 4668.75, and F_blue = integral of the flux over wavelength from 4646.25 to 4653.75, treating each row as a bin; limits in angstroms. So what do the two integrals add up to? 17.8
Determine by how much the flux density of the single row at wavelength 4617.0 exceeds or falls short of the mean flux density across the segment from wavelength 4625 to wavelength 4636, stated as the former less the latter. 0.33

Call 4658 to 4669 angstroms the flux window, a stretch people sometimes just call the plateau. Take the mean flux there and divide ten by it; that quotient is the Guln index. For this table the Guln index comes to 8.40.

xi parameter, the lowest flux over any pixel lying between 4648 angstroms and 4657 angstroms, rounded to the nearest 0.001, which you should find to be 0.908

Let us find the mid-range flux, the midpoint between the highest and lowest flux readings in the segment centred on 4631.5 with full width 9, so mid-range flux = 1.05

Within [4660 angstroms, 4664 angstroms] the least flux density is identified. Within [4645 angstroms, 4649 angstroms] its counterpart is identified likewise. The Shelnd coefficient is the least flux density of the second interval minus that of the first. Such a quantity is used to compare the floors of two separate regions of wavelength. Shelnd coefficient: -0.14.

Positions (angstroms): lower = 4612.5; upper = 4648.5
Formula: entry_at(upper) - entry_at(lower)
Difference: -0.20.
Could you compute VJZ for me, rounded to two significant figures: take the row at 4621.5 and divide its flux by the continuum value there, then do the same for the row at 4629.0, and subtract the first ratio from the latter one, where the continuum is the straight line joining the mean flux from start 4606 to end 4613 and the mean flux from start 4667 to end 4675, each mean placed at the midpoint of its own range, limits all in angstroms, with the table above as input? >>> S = -0.46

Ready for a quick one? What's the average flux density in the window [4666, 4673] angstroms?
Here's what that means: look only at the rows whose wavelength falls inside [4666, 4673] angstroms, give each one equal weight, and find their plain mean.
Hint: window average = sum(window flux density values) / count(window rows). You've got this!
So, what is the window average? 1.15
